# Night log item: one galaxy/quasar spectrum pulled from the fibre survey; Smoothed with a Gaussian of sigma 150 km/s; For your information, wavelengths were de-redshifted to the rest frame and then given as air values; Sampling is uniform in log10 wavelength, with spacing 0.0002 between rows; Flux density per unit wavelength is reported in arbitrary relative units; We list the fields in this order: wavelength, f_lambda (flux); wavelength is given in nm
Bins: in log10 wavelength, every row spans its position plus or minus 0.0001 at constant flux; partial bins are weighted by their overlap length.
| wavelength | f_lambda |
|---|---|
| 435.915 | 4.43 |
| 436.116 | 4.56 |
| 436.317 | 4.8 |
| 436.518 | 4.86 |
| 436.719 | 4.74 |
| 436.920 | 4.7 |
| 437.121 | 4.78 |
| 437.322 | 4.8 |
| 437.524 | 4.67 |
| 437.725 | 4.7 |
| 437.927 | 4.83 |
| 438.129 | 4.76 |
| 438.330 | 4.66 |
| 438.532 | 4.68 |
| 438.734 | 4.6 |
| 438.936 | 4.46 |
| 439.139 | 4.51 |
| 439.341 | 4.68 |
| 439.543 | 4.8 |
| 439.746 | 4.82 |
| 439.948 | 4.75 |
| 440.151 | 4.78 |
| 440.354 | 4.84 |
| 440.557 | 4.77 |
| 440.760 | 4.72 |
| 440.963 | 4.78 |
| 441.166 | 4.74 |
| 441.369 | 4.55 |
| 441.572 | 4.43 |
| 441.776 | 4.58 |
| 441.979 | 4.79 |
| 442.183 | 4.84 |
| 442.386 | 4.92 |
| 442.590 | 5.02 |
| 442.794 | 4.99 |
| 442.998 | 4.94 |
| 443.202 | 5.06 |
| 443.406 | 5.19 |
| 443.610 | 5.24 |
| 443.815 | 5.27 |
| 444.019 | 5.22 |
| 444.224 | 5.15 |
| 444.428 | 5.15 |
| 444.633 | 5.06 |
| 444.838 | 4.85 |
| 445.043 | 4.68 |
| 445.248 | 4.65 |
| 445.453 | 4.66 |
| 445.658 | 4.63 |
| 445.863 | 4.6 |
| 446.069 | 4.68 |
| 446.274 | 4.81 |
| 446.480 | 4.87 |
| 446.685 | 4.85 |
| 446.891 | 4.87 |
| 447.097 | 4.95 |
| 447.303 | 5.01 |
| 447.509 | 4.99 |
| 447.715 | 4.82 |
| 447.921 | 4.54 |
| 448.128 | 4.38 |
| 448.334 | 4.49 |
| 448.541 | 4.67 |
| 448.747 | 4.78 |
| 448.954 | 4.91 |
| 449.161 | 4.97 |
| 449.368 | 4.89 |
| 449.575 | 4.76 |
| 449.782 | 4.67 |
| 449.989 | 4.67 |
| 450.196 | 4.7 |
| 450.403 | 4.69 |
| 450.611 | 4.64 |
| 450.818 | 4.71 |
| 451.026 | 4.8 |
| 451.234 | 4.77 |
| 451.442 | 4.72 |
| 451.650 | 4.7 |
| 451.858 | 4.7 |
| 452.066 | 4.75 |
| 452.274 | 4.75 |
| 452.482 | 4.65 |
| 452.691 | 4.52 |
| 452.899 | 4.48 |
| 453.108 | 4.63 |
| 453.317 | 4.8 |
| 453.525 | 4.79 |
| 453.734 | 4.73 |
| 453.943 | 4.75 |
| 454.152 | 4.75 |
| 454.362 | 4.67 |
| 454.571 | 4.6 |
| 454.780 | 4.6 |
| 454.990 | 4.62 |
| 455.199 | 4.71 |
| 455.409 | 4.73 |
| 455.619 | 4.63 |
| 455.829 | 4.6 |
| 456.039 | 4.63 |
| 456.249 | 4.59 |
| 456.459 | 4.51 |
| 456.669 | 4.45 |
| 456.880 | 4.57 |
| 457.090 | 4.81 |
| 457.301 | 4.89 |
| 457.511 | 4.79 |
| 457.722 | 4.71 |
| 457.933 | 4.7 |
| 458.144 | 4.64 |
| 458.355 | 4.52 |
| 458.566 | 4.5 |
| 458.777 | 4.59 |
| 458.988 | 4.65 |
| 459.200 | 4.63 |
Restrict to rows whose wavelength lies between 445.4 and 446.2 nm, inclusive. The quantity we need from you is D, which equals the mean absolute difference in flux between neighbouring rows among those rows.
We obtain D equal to 0.05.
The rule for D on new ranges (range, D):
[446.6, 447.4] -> 0.05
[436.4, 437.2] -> 0.08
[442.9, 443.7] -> 0.10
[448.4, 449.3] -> 0.10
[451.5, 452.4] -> 0.02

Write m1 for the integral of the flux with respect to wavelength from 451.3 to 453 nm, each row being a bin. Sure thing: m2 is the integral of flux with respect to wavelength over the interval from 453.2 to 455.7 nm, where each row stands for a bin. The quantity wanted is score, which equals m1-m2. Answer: -4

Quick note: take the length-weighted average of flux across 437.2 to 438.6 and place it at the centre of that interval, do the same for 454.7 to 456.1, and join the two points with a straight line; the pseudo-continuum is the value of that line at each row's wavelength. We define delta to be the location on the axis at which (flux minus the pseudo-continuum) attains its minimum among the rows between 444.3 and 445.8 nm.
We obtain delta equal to 445.658 nm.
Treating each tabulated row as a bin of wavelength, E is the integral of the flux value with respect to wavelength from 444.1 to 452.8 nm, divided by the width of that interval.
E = 4.77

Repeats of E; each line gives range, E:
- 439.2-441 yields 4.76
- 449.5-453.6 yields 4.69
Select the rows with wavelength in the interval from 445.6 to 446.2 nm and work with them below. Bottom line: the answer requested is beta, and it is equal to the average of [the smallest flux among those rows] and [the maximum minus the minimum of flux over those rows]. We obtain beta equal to 2.34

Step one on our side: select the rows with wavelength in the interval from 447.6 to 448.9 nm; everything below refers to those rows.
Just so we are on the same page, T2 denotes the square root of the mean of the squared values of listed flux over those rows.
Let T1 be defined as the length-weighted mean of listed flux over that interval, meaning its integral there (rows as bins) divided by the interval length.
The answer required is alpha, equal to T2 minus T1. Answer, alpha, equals -0.012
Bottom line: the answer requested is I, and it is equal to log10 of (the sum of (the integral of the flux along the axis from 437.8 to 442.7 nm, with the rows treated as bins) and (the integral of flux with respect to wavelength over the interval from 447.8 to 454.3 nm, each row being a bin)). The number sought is 1.73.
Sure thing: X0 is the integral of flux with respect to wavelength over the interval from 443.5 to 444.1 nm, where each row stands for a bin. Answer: 3.15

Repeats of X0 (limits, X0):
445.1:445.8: 3.25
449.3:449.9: 2.86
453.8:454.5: 3.30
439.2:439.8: 2.85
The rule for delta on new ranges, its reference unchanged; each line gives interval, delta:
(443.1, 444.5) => 443.202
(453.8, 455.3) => 454.571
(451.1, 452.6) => 452.482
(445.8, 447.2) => 445.863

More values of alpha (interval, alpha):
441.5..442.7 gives -0.005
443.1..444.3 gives 0.001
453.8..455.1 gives -0.002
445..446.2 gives -0.004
